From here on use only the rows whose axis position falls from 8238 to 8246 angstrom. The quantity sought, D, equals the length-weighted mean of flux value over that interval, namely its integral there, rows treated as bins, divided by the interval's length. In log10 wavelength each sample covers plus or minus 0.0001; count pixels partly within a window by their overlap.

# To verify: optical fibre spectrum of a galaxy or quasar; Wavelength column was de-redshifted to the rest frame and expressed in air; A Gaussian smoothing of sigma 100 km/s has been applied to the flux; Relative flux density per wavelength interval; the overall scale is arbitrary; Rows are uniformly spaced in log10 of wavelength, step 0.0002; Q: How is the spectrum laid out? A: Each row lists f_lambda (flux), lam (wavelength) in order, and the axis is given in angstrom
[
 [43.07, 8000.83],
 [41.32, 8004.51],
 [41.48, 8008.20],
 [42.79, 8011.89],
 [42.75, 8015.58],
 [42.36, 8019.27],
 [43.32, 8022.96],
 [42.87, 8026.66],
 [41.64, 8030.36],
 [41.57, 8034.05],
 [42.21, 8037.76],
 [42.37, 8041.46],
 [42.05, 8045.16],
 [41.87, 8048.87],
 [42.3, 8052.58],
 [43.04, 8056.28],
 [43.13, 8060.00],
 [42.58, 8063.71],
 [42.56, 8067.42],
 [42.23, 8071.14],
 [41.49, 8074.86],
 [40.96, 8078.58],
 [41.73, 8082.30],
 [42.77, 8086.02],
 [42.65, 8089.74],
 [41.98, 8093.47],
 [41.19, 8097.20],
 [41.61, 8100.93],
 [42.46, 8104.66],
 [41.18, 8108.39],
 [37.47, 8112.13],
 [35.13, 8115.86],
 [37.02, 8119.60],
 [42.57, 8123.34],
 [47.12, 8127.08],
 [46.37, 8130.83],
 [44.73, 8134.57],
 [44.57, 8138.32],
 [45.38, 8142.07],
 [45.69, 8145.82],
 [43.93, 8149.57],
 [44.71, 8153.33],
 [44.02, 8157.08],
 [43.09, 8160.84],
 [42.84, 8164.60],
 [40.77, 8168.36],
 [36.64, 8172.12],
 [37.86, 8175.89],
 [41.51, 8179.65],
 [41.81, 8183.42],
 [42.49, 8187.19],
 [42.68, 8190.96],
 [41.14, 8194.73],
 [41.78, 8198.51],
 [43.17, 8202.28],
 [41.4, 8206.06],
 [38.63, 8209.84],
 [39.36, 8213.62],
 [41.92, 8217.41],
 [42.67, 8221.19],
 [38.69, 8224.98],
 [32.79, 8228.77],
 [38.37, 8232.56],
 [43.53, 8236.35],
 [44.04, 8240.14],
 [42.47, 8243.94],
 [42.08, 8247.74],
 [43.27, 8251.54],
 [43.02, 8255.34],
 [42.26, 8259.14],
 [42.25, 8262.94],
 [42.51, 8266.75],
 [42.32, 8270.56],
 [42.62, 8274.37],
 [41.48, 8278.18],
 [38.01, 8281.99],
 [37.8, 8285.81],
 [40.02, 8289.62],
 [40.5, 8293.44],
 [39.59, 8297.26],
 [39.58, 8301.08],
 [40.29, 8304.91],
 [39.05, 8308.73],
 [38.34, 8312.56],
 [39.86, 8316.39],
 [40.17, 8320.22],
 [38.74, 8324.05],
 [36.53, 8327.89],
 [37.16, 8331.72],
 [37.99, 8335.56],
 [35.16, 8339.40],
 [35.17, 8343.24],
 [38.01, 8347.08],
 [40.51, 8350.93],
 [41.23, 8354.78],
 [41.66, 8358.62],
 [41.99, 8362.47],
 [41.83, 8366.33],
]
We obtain 43.2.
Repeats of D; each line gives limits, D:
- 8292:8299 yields 40.0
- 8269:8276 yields 42.5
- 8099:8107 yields 42.0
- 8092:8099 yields 41.6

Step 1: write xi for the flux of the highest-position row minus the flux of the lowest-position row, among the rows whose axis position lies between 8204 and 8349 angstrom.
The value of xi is -3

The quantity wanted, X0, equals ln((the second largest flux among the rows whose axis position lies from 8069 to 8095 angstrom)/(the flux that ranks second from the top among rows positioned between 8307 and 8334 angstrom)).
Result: 0.07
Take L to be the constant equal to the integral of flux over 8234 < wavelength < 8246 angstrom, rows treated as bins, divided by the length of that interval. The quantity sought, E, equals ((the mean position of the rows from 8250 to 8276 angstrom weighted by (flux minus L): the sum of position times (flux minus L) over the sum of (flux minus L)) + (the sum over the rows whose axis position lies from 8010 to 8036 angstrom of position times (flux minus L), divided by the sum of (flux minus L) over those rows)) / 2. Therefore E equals 8146.7 angstrom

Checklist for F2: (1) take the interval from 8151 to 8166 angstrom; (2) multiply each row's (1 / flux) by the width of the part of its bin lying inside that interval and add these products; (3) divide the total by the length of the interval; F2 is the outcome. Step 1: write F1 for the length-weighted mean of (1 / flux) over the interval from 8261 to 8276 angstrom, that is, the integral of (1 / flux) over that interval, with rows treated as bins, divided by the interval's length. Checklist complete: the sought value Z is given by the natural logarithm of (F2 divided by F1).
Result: -0.03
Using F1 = 0.0236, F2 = 0.0229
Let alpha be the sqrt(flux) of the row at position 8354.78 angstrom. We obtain 6.42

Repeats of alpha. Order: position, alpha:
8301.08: 6.29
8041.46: 6.51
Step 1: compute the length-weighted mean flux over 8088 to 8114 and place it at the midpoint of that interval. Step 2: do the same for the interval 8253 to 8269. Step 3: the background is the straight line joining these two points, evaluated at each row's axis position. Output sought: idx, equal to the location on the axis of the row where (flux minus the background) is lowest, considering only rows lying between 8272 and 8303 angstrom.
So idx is 8285.81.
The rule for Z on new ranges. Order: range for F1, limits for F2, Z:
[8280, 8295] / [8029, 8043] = -0.07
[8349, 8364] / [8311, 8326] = 0.05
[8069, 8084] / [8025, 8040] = -0.01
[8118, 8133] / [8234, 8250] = 0.00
